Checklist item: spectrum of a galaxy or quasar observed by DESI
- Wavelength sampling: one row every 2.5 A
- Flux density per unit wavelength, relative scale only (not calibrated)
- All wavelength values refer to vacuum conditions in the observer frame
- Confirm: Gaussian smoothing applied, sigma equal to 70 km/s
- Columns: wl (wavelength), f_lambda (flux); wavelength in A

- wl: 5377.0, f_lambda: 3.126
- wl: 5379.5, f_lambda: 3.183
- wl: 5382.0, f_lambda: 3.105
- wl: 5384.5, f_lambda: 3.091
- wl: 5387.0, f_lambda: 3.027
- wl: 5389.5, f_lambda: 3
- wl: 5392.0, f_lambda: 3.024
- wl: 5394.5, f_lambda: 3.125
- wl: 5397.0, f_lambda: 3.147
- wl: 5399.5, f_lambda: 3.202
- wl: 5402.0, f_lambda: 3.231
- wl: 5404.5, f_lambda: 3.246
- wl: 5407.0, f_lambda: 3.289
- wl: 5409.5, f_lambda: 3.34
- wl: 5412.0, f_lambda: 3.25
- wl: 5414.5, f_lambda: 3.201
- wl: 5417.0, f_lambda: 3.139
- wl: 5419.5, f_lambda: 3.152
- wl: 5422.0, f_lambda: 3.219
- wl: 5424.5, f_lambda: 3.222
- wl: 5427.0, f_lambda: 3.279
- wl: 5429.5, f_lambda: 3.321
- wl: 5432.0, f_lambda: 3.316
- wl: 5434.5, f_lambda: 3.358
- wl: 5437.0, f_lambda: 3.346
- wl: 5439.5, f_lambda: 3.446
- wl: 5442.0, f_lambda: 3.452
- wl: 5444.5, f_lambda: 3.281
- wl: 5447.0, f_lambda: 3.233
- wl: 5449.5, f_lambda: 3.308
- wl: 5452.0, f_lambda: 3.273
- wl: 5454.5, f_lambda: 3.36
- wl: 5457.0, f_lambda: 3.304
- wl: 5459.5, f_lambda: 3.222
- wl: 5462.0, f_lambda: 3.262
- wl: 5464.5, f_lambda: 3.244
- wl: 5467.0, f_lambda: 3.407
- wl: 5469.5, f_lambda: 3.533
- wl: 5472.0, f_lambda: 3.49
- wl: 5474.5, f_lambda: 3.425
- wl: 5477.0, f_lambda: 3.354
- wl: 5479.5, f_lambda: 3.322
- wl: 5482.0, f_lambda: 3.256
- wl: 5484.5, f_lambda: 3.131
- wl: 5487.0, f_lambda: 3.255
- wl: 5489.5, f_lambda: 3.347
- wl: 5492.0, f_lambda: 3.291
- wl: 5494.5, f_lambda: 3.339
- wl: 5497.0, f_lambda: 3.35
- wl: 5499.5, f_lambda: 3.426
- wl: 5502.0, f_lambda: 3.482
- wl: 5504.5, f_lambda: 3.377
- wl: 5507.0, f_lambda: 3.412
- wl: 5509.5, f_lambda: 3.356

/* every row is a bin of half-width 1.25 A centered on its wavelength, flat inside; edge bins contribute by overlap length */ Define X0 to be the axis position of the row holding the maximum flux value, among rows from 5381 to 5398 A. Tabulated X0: 5397.0 A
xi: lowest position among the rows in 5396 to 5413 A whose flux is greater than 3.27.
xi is 5407.0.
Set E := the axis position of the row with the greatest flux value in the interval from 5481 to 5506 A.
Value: 5502.0 A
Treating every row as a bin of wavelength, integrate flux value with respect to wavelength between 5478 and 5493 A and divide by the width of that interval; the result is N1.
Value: 3.268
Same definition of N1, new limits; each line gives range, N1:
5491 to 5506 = 3.380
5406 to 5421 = 3.227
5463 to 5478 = 3.407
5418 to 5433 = 3.249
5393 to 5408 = 3.202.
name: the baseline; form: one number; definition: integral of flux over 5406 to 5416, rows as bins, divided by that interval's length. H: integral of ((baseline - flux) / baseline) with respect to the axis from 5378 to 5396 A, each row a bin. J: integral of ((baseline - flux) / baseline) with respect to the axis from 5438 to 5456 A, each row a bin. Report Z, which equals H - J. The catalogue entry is 1.4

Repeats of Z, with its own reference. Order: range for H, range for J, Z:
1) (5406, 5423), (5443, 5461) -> 0.3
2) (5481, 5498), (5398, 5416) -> -0.2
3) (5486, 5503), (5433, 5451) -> 0.0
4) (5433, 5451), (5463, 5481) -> 0.3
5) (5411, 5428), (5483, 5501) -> 0.5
